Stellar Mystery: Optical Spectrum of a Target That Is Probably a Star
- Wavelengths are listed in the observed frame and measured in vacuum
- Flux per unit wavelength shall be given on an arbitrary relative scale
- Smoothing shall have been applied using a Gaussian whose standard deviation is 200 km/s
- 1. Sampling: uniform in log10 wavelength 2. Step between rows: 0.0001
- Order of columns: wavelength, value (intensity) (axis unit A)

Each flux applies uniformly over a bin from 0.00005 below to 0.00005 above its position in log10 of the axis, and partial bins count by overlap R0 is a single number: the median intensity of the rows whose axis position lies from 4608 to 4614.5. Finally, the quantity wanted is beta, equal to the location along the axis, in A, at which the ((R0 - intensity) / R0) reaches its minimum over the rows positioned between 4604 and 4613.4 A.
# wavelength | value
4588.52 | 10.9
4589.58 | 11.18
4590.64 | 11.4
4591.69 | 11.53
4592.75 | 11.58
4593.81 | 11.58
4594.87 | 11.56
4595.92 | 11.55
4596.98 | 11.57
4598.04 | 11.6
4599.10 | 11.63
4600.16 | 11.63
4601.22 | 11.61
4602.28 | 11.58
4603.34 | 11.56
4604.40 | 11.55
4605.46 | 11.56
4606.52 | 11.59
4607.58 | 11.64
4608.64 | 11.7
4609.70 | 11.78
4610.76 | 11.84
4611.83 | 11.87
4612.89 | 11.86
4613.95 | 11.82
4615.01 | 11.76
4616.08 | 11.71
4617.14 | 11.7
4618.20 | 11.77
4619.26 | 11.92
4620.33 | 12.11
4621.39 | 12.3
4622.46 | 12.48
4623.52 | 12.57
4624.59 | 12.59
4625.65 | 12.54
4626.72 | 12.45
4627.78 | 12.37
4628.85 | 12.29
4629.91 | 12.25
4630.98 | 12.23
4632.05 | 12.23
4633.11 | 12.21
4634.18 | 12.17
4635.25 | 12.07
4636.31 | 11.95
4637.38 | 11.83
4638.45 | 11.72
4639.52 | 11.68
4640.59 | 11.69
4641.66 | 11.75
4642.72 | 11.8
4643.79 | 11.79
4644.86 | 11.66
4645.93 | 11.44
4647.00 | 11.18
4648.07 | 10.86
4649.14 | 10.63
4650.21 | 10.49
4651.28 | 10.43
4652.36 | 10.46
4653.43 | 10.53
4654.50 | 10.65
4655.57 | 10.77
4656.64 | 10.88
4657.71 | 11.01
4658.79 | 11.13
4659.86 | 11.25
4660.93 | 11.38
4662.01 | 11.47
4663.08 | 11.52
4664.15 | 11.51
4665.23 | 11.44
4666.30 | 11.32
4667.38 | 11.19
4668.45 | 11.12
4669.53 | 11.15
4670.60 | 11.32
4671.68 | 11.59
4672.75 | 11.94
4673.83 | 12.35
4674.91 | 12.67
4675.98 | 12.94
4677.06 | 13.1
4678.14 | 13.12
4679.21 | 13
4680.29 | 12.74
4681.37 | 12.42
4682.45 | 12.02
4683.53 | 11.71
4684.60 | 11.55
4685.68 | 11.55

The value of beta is 4611.83 A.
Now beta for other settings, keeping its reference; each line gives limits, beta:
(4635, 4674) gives 4673.83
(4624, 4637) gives 4624.59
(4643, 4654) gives 4643.79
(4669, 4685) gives 4678.14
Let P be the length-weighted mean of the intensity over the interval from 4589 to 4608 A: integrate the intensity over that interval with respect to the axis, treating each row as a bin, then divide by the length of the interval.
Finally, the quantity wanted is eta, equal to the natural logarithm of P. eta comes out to 2.45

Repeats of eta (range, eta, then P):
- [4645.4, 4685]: 2.44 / 11.5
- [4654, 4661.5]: 2.40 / 11.0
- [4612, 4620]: 2.47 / 11.8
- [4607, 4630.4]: 2.49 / 12.1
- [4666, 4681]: 2.50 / 12.1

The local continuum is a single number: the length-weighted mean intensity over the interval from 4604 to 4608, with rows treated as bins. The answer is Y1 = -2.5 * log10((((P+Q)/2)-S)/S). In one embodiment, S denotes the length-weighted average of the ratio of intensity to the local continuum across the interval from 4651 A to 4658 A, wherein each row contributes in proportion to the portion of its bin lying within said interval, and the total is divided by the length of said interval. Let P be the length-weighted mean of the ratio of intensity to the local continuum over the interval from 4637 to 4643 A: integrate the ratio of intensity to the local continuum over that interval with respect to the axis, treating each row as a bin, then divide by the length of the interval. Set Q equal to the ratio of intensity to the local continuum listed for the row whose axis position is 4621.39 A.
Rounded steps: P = 1.01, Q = 1.06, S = 0.92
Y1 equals 2.2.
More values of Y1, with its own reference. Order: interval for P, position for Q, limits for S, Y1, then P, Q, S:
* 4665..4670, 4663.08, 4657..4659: 3.7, 0.97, 0.99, 0.95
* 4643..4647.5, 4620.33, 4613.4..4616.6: 5.6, 0.99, 1.04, 1.01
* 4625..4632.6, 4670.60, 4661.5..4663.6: 3.9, 1.07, 0.98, 0.99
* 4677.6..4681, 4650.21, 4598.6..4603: 5.1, 1.12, 0.91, 1.00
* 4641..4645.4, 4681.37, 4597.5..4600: 3.4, 1.01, 1.07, 1.00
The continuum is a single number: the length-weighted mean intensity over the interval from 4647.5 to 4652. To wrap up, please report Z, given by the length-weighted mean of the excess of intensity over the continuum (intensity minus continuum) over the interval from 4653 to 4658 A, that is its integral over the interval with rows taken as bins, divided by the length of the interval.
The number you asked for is 0.18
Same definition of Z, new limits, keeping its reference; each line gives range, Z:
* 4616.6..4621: 1.31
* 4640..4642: 1.13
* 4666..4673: 0.77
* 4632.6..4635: 1.59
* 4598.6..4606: 1.00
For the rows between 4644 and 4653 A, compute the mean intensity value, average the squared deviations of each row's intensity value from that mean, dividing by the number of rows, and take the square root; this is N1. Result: 0.45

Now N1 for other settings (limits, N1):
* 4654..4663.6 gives 0.29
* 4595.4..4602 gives 0.03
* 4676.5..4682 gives 0.27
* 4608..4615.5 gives 0.06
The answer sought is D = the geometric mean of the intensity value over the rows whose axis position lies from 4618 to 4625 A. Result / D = 12.2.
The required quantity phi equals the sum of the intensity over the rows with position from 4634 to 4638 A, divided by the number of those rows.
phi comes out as 12.0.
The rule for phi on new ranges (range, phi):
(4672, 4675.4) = 12.3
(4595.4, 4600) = 11.6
